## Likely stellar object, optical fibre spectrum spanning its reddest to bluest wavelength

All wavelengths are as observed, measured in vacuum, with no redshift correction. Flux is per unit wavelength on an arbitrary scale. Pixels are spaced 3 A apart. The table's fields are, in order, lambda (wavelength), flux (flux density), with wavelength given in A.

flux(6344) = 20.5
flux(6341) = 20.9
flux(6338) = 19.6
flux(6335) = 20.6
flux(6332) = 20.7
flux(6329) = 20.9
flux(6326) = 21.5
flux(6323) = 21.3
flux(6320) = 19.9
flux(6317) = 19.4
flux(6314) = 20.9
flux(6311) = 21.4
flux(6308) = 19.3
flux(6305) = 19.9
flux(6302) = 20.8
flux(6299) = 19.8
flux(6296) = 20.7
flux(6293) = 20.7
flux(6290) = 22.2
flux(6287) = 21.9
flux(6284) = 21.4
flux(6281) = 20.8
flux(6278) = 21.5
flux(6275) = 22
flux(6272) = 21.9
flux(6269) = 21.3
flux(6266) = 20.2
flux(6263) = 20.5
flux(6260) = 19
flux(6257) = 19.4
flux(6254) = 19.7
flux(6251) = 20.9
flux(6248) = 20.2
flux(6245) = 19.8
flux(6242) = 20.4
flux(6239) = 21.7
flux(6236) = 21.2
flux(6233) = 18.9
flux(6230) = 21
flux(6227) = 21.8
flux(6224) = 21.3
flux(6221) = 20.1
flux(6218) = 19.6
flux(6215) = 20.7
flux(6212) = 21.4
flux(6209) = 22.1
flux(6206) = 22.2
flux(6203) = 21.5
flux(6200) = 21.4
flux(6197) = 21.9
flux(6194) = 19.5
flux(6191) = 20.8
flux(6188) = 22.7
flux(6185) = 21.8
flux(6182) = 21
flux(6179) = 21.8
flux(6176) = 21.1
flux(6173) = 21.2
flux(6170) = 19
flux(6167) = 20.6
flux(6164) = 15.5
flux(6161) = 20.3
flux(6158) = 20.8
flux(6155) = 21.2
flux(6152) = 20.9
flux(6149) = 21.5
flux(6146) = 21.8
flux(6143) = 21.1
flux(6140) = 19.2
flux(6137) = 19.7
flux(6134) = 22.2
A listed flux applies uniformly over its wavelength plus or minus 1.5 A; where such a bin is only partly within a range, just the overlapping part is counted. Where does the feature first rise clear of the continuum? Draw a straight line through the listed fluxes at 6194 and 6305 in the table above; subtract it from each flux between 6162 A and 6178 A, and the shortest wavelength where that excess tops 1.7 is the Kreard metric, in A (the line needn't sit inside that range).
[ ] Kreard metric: 6173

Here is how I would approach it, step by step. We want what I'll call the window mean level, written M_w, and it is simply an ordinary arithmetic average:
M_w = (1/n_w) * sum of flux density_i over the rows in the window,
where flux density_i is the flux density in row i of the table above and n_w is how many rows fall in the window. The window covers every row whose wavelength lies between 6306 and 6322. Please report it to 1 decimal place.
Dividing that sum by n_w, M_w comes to 20.2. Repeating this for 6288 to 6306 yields 20.7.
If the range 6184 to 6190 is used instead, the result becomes 22.2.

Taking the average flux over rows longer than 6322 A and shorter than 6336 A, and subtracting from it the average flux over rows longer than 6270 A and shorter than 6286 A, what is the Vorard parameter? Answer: -0.5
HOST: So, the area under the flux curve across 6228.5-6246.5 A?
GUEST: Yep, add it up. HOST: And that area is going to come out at 369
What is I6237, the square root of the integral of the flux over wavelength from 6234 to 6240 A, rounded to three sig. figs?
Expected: 11.3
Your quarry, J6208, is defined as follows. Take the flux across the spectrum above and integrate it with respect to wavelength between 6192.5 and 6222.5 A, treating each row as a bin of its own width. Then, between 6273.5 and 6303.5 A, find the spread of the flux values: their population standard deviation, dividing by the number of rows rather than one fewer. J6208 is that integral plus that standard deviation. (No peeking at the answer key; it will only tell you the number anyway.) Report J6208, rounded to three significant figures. 632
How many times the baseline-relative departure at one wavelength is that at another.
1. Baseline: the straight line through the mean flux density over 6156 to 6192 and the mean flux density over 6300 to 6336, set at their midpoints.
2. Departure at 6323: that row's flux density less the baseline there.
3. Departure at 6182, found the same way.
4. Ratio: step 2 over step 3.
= 1.7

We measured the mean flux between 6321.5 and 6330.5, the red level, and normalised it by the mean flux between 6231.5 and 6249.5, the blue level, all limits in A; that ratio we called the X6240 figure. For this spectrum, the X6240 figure 1.04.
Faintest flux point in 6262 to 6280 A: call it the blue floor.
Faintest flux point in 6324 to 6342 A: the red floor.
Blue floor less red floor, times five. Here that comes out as 3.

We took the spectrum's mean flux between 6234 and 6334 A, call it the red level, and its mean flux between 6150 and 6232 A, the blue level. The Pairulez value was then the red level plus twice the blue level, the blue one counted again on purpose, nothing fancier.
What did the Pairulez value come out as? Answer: 62.4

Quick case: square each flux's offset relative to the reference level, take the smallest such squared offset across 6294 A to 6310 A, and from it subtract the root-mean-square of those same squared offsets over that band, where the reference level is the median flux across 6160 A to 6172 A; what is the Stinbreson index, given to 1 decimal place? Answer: -0.8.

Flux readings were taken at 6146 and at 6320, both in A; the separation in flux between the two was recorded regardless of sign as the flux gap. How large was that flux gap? 1.9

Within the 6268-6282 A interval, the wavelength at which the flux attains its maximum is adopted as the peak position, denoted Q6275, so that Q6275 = 6275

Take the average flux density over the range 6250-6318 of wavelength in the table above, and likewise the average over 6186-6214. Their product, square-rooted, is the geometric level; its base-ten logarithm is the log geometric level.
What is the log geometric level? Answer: 1.324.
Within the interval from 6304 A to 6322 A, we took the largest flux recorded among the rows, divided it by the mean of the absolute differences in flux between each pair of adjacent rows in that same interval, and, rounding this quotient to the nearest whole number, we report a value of 21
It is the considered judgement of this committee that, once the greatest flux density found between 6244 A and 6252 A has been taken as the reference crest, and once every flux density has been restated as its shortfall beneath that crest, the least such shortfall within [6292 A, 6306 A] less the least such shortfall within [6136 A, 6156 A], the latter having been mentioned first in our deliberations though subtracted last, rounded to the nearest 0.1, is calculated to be 1.0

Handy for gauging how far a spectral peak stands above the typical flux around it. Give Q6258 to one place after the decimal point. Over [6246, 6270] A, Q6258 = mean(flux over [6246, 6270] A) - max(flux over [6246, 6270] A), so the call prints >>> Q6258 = -1.2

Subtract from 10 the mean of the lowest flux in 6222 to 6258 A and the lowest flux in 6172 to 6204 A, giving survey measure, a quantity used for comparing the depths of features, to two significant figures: -9.2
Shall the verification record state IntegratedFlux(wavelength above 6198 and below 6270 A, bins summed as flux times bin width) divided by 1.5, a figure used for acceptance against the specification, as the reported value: 993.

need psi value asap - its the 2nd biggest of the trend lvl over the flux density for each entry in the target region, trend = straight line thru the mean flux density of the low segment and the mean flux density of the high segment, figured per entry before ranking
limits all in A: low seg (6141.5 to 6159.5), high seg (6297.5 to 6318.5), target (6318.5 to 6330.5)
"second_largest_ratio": 0.96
